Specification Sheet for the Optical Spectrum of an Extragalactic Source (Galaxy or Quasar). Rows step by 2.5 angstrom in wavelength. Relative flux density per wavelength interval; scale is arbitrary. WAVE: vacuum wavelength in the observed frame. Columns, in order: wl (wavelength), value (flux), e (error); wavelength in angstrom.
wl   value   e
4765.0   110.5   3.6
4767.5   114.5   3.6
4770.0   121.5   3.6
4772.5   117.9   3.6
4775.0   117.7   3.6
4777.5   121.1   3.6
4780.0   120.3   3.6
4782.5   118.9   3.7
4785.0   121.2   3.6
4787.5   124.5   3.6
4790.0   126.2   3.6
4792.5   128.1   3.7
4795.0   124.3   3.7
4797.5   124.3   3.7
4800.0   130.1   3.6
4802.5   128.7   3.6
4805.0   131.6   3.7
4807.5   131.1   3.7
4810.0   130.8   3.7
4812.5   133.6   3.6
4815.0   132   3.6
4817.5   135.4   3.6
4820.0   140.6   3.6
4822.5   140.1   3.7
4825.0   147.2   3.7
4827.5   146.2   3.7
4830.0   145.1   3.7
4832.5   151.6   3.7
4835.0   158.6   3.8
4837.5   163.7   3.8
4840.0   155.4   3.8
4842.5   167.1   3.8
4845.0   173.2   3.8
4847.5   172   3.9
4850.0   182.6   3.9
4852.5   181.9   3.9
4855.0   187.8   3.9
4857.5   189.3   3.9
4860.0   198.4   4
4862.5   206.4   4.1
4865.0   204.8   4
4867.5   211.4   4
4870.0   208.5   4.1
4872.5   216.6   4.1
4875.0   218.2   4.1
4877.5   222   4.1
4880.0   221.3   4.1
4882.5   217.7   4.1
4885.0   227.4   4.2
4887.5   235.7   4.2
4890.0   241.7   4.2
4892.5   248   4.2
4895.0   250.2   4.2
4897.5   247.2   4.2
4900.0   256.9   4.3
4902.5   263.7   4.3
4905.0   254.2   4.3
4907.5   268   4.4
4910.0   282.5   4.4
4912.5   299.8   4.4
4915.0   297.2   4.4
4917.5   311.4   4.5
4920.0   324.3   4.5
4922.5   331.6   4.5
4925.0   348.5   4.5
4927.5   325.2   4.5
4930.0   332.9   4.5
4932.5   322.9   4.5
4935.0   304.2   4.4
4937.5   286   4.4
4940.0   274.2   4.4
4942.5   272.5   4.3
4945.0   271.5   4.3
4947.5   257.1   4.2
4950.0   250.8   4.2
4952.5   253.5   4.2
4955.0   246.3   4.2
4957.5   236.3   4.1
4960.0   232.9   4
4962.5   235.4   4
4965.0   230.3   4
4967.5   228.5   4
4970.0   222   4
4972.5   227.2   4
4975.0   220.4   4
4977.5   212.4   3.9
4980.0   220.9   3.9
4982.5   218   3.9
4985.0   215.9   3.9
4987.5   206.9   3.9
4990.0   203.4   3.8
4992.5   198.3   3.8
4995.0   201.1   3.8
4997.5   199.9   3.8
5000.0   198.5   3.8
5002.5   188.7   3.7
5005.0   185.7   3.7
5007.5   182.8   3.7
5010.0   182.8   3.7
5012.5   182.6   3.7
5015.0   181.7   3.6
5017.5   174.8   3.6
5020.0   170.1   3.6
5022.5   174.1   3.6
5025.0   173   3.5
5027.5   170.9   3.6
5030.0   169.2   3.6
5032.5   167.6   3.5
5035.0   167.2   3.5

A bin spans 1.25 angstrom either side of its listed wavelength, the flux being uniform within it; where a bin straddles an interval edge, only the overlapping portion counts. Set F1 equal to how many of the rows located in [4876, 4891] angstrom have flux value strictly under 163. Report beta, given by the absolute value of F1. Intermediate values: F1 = 0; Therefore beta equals 0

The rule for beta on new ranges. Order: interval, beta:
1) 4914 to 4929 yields 0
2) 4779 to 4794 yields 6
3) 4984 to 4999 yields 0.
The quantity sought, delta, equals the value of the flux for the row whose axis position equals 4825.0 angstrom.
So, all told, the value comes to 147.2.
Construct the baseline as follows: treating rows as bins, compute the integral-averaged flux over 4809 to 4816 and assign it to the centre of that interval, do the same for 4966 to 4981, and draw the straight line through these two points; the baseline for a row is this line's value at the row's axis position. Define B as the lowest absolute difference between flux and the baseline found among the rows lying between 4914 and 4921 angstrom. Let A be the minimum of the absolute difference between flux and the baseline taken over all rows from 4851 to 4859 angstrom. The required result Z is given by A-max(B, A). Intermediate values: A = 27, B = 108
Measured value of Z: -80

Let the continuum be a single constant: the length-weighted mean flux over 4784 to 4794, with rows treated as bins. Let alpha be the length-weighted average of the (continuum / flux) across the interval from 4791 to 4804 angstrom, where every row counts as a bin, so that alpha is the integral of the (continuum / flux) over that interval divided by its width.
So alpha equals 0.98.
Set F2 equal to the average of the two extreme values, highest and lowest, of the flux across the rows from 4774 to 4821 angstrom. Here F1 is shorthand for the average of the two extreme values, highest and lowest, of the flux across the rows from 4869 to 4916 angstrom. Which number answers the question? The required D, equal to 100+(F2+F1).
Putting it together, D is 483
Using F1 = 254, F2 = 129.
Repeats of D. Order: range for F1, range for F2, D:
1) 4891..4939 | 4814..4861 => 563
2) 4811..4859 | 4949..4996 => 487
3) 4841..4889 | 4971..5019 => 502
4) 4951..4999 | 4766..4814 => 450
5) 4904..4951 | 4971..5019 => 601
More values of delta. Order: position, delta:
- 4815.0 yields 132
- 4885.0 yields 227.4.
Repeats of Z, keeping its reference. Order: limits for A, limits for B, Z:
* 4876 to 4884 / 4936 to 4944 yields -21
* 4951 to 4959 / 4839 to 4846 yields 0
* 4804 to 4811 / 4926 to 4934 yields -124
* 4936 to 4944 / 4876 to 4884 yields 0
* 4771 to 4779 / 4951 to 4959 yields -17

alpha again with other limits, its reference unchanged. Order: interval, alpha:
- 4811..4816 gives 0.94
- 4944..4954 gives 0.49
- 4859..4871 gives 0.61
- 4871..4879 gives 0.57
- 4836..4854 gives 0.73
